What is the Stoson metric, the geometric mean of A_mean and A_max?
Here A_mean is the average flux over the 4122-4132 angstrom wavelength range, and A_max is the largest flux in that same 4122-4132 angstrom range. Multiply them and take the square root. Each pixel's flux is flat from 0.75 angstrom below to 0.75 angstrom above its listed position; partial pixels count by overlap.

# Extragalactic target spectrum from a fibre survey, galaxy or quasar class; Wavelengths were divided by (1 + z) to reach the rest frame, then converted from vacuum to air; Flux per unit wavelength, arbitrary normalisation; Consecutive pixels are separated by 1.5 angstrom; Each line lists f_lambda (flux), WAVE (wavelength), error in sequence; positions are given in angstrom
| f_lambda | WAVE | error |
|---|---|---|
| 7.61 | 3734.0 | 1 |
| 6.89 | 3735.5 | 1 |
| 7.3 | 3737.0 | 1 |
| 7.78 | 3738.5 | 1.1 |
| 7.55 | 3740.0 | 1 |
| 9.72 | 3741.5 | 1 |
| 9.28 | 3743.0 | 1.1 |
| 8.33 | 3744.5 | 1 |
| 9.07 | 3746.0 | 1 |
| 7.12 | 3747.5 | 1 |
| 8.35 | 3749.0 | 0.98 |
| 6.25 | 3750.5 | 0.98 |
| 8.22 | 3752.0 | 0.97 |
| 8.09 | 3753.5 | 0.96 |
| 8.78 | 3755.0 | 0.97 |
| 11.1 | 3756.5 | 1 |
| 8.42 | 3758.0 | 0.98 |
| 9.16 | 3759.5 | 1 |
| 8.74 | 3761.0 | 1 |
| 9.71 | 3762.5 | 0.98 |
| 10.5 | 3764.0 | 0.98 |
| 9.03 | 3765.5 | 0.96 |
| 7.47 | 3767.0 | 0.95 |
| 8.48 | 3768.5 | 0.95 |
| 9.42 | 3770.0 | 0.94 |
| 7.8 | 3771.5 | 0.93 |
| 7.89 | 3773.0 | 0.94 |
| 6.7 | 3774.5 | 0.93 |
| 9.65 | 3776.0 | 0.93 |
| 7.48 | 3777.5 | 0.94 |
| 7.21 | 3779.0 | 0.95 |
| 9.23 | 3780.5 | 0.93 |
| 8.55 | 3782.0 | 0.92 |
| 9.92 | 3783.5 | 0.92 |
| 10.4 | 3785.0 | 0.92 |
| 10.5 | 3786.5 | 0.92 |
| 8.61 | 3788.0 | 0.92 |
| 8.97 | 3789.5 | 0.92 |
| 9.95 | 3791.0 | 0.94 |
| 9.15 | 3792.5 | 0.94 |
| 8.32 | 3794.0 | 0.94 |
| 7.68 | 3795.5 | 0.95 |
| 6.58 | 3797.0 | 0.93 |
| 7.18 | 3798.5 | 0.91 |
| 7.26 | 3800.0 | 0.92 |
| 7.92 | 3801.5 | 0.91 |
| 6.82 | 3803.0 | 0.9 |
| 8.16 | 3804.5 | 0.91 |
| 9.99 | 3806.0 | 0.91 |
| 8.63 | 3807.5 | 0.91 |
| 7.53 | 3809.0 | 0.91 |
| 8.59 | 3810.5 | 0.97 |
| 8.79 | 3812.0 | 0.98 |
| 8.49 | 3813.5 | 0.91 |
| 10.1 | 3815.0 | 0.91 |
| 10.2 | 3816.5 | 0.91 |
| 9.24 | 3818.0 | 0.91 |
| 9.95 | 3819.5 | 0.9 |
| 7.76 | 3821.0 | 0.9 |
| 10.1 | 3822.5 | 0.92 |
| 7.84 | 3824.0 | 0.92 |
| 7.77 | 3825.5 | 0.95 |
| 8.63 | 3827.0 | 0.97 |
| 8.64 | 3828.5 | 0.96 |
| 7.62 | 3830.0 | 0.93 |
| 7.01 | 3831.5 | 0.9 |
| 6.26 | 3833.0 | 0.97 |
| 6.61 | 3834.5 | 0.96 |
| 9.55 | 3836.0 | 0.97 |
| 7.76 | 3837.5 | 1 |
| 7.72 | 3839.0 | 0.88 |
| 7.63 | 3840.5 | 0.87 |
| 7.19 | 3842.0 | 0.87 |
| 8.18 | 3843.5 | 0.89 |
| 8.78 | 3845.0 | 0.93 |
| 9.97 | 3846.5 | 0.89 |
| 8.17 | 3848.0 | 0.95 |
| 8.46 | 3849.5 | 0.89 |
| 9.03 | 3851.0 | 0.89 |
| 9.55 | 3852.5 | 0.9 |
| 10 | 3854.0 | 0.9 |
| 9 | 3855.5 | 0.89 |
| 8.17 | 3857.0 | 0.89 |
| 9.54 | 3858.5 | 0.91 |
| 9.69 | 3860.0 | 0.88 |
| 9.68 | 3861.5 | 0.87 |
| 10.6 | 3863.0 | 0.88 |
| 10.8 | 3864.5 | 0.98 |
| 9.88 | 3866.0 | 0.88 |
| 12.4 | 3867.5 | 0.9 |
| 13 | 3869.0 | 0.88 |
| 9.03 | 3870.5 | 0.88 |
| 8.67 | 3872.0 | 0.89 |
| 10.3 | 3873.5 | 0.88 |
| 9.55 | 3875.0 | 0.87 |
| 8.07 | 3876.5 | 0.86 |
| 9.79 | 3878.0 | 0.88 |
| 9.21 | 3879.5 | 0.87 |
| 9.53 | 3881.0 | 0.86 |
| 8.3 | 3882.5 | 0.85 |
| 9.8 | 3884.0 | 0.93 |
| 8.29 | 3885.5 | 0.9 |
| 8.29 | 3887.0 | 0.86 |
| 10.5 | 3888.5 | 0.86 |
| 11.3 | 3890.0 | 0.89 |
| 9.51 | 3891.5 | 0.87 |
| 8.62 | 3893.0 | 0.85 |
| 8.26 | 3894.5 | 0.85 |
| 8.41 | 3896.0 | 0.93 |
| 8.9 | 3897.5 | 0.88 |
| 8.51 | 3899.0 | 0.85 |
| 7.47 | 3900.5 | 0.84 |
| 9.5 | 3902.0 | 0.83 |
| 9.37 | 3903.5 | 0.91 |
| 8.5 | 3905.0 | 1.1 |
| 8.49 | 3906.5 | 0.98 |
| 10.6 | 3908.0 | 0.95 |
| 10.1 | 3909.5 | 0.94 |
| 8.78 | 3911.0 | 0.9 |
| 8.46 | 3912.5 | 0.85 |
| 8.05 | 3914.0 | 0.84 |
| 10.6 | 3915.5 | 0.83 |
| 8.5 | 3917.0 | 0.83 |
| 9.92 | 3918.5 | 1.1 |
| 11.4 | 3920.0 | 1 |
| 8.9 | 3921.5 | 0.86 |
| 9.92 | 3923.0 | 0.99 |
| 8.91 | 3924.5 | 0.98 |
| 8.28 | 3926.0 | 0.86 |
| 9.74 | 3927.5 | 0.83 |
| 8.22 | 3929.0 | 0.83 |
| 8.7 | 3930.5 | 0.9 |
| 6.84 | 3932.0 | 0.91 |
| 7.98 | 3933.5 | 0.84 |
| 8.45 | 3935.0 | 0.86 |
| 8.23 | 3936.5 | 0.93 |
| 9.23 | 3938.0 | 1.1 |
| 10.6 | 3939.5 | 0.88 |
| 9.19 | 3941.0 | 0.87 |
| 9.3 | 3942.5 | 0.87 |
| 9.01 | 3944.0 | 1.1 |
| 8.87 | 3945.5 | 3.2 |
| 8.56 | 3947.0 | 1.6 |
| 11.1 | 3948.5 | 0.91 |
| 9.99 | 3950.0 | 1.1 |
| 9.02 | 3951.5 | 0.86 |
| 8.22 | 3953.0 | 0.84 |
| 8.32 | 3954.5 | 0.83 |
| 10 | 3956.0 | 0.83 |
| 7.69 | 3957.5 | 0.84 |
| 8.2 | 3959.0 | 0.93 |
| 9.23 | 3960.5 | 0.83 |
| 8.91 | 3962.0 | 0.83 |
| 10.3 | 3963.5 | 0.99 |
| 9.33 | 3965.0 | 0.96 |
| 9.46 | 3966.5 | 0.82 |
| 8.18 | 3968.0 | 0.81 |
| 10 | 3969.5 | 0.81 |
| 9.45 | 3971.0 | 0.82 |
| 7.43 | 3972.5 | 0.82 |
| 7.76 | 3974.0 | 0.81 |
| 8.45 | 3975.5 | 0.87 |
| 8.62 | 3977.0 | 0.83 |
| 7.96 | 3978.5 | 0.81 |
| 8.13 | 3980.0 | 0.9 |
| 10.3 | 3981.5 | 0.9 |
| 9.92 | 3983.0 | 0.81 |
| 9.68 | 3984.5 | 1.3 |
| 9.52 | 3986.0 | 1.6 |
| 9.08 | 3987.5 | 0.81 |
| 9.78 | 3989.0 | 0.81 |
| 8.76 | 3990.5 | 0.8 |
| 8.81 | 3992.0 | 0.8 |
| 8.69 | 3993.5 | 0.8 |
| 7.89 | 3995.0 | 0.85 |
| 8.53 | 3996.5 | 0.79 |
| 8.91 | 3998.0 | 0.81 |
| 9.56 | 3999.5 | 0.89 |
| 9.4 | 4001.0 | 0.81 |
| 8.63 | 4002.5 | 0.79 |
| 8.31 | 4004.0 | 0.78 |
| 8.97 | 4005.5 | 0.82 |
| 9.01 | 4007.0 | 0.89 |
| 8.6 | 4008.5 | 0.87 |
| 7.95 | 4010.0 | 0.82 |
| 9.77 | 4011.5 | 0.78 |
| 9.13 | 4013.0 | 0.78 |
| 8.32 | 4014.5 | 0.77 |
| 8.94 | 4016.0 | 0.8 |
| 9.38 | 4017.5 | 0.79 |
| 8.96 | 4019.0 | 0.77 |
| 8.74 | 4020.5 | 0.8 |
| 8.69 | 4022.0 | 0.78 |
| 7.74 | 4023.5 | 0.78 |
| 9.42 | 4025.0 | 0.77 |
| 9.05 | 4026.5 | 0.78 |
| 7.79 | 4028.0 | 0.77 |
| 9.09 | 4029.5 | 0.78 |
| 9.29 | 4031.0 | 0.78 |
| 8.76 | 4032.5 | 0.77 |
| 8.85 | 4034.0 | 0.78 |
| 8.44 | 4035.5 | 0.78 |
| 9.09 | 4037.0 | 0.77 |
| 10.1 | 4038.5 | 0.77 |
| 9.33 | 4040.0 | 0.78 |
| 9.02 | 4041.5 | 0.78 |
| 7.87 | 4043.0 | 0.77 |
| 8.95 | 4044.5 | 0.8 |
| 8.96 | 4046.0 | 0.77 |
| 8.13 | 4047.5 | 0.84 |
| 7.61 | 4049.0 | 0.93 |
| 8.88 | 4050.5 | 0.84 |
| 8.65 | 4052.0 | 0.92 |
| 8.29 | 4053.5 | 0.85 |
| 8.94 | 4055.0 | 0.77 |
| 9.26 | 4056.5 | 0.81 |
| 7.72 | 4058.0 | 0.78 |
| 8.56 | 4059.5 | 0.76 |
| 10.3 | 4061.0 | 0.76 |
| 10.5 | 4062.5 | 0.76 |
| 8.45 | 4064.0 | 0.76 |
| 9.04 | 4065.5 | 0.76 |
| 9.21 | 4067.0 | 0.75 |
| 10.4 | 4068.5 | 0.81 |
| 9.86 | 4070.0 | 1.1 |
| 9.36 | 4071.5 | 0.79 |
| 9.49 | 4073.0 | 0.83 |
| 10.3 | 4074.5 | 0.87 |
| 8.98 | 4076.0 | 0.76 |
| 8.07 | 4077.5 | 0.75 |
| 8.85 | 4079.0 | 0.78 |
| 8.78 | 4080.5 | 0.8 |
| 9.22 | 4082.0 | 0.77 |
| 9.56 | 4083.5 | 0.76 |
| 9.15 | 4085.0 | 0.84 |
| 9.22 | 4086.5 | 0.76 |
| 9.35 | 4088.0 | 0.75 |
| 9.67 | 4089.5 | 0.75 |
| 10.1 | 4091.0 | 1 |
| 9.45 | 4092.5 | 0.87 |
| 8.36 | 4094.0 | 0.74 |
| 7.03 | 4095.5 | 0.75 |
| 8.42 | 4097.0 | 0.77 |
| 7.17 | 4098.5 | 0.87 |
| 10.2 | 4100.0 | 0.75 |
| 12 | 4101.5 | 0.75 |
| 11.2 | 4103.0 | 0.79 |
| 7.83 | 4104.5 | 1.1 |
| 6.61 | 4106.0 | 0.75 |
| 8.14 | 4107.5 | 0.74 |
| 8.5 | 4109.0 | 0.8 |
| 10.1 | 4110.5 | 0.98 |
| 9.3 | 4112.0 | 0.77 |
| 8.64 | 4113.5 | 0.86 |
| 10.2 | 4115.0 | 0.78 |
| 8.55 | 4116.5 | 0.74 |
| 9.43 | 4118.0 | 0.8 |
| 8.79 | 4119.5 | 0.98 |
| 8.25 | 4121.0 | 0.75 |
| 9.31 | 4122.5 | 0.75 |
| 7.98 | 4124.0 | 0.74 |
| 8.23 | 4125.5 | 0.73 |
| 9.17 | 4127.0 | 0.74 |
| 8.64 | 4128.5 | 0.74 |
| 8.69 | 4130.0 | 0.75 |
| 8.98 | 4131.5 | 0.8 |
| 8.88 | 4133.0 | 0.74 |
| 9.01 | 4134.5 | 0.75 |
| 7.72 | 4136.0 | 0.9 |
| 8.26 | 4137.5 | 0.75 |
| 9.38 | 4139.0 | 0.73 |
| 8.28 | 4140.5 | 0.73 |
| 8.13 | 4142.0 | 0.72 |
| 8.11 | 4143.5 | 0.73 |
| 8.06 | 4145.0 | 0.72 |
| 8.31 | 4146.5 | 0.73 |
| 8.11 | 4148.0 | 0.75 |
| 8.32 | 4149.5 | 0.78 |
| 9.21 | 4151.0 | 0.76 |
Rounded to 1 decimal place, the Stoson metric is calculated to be 9.0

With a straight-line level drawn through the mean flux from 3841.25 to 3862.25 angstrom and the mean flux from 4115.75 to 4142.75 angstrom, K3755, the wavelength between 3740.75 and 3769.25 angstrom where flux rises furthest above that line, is 3756.5 angstrom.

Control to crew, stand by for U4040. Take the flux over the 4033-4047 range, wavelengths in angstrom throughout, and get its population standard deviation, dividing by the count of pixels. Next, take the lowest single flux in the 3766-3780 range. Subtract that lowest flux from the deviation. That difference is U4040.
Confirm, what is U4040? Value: -6.13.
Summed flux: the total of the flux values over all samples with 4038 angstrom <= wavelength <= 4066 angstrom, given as 169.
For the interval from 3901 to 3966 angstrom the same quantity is 392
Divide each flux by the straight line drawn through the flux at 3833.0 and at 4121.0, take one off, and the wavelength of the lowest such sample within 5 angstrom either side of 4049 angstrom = 4049.0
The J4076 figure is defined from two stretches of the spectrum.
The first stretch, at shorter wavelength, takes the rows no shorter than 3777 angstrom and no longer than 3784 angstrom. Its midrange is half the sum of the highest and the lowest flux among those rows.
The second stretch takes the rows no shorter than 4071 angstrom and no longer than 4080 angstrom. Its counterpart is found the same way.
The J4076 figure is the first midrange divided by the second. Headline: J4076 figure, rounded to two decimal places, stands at 0.93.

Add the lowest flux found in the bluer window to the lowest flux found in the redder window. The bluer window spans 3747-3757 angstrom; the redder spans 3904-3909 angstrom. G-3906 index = 14.7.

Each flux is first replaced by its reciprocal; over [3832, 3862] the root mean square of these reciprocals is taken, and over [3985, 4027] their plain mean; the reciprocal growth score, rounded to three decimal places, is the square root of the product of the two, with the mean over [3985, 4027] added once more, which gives 0.230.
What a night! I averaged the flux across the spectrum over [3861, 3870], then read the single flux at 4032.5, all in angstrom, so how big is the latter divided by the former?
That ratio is 0.79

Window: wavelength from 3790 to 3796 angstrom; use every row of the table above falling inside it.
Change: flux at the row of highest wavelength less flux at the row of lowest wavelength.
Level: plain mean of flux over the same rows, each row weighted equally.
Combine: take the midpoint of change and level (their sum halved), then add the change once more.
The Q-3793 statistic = 1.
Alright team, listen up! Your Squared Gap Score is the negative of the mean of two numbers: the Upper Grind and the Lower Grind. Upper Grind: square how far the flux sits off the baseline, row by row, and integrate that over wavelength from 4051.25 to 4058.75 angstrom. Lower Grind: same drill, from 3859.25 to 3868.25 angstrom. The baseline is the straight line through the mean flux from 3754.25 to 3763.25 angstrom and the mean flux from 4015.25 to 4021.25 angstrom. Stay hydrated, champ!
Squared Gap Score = -14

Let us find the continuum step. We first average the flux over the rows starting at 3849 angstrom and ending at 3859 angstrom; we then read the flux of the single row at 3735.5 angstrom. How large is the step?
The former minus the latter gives 2.2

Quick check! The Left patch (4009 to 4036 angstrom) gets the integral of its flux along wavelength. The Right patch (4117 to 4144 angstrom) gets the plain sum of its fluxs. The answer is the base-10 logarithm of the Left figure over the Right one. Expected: 0.185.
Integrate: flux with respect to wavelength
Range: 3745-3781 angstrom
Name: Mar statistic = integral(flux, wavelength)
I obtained 306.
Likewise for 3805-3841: 304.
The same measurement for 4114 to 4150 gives 310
